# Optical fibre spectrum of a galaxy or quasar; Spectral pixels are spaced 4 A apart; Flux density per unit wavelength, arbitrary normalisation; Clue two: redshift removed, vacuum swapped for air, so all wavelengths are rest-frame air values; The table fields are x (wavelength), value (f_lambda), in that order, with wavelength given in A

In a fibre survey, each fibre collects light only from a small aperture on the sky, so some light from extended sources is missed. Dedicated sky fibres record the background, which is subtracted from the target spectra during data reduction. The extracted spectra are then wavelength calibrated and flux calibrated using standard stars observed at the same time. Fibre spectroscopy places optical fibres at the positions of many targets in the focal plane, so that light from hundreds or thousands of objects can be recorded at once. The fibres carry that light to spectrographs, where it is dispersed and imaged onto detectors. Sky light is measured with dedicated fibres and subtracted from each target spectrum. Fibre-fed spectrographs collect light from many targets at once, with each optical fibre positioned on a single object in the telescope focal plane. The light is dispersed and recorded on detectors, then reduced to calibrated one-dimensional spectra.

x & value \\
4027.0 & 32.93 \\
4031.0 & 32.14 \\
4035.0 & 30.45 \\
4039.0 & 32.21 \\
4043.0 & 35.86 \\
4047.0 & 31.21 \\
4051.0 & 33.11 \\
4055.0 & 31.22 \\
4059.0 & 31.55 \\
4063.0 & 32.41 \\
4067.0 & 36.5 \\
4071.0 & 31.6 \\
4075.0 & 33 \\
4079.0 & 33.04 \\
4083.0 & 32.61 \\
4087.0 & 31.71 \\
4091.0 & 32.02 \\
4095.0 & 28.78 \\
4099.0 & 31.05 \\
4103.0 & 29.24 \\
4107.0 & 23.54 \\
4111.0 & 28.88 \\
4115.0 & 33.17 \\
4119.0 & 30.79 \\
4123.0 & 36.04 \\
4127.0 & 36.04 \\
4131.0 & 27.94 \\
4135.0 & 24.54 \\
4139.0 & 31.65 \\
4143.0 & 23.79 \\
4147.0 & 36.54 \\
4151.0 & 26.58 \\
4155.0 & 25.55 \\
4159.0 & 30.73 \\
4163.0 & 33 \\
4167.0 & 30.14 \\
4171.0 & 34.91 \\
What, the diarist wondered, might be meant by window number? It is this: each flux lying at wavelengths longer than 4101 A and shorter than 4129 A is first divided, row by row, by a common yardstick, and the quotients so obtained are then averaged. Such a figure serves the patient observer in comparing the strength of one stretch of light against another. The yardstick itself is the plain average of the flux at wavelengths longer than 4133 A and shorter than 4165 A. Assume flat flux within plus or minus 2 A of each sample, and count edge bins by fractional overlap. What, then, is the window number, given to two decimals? 1.07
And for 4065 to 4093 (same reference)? 1.13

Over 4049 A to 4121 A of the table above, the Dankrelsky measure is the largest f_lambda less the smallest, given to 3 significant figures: 13.0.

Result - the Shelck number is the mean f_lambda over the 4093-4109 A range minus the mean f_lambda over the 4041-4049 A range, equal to -5.4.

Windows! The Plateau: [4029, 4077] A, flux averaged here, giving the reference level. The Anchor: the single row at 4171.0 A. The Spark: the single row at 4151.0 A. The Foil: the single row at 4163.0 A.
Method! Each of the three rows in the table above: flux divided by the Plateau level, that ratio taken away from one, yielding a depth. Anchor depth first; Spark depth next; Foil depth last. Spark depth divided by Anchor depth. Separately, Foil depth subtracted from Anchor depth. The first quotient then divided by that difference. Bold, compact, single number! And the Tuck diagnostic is 45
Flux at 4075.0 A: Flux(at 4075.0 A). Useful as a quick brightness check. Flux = 33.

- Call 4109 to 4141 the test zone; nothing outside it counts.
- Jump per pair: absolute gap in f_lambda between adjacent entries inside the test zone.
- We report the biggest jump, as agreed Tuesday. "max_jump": 8.1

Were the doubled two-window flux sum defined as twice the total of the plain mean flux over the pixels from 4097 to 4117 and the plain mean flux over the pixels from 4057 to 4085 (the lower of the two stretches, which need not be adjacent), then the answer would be 124.3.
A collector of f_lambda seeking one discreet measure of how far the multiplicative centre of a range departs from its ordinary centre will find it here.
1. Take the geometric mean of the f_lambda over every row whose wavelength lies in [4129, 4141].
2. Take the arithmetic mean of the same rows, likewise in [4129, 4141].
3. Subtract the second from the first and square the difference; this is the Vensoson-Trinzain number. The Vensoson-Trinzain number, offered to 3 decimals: 0.023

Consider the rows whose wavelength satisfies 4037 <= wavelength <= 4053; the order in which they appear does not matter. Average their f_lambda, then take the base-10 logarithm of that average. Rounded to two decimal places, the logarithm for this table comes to 1.52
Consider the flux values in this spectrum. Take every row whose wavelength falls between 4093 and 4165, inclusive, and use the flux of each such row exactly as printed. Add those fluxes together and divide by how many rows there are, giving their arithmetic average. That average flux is 29.9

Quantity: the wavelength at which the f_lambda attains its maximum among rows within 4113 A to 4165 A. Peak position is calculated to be 4147.0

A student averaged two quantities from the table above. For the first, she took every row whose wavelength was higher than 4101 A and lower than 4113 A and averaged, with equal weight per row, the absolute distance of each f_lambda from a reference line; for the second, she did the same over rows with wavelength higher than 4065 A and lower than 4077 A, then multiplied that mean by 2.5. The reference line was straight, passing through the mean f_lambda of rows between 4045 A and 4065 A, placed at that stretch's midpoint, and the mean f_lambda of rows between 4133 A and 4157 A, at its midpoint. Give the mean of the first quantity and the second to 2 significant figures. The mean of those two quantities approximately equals 4.3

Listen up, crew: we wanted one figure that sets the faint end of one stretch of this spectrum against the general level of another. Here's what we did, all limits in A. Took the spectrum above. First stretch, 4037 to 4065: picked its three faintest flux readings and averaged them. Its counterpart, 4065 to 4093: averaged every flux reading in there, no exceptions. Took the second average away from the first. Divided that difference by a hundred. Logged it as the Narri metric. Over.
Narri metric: -0.016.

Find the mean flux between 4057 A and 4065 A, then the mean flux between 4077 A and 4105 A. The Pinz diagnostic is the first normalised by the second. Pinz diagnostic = 1.02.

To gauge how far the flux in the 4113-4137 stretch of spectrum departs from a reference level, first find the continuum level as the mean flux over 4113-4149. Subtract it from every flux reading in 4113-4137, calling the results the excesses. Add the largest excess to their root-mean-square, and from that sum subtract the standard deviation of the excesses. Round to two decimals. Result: 4.88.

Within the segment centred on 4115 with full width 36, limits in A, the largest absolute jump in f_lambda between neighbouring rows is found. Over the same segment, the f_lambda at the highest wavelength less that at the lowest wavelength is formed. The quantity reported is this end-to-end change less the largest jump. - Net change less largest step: -11.2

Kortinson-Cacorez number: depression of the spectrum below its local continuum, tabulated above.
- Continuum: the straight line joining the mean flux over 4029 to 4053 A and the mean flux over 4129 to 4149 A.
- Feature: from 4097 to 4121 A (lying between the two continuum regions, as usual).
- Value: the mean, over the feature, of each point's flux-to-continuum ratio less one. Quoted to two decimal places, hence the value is -0.02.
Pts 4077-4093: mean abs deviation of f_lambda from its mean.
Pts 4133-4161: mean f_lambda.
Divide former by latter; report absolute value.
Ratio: 0.017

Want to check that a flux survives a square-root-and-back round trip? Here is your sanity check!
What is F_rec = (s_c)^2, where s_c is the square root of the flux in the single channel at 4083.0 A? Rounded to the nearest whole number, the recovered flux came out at 33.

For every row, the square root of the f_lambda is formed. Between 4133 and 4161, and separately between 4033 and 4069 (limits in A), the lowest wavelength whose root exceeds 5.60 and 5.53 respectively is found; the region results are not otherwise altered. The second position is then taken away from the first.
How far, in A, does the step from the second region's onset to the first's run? 100 A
